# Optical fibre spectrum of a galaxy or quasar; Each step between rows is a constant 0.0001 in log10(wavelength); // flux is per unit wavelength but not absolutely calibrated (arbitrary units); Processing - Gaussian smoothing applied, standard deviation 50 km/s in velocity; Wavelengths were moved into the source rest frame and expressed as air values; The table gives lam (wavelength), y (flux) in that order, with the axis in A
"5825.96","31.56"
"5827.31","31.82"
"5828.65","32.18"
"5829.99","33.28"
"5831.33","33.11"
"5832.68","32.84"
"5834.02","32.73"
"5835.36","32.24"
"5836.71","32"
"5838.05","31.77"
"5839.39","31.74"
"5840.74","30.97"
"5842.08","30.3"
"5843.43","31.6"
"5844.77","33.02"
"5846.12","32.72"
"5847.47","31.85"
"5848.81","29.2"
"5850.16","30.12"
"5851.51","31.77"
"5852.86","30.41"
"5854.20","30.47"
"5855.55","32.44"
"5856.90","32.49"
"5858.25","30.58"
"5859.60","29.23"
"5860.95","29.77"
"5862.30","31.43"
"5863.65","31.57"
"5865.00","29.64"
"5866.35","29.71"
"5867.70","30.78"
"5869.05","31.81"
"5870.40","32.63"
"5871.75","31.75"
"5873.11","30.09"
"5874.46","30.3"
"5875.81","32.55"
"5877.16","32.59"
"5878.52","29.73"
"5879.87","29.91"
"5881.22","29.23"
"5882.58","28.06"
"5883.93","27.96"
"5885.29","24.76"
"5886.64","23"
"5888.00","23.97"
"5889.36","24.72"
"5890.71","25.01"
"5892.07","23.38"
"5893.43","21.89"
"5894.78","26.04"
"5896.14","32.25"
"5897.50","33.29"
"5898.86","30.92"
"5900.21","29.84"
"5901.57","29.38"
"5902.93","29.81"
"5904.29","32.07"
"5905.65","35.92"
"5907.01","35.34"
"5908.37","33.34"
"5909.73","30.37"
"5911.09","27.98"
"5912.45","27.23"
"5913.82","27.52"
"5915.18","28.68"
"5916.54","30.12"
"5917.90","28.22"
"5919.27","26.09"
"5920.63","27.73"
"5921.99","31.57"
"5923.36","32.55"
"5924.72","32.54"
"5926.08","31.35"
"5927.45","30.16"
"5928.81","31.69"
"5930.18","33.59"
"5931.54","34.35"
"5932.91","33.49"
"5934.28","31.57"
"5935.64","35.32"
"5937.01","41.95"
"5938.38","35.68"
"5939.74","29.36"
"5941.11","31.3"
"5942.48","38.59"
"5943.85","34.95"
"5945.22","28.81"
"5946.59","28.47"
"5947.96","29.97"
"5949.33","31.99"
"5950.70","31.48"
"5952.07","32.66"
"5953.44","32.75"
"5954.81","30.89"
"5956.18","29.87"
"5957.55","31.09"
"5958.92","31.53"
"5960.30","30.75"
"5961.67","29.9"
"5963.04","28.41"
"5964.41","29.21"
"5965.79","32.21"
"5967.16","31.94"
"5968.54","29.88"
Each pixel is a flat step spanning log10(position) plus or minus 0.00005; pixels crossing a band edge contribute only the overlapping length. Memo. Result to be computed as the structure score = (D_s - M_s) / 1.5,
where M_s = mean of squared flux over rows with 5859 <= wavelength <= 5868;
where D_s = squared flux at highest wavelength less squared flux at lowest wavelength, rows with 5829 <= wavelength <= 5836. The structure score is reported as -658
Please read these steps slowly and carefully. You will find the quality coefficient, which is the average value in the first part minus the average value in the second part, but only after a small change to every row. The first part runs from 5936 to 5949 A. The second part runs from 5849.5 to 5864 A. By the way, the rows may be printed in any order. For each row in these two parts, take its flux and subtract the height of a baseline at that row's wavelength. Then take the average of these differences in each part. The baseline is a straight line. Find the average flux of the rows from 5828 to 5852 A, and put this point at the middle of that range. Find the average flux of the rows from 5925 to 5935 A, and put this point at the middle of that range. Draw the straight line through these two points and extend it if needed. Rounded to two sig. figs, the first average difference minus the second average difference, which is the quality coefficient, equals 1.9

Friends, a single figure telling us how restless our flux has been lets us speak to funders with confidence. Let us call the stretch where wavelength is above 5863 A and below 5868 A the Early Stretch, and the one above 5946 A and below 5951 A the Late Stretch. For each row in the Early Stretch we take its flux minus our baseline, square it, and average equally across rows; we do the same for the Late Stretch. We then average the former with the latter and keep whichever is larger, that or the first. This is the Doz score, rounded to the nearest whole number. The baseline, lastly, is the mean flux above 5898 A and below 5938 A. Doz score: 2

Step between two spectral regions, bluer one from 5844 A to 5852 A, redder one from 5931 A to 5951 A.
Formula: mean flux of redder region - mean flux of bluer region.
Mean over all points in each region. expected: 2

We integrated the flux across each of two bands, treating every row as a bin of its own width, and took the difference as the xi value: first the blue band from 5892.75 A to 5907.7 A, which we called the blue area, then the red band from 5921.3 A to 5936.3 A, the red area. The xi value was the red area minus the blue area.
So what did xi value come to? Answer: 31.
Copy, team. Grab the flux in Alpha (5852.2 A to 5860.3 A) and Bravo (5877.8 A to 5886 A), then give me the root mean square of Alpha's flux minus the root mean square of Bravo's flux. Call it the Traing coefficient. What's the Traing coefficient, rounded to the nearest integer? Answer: 3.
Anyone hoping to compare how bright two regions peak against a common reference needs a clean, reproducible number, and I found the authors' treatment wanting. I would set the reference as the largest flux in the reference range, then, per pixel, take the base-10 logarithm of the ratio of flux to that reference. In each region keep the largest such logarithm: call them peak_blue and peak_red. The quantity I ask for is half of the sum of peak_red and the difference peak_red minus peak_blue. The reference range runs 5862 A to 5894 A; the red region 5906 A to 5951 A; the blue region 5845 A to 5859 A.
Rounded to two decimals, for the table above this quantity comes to 0.11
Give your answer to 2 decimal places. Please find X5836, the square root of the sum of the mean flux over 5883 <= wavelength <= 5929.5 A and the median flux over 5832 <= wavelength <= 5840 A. 7.82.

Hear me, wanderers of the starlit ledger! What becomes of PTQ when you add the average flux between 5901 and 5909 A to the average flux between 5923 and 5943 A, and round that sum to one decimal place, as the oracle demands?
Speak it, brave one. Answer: 66.2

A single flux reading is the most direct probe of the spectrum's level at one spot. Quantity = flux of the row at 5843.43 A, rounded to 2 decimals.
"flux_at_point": 31.60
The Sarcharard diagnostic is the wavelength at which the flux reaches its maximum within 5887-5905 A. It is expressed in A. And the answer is 5897.50 A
